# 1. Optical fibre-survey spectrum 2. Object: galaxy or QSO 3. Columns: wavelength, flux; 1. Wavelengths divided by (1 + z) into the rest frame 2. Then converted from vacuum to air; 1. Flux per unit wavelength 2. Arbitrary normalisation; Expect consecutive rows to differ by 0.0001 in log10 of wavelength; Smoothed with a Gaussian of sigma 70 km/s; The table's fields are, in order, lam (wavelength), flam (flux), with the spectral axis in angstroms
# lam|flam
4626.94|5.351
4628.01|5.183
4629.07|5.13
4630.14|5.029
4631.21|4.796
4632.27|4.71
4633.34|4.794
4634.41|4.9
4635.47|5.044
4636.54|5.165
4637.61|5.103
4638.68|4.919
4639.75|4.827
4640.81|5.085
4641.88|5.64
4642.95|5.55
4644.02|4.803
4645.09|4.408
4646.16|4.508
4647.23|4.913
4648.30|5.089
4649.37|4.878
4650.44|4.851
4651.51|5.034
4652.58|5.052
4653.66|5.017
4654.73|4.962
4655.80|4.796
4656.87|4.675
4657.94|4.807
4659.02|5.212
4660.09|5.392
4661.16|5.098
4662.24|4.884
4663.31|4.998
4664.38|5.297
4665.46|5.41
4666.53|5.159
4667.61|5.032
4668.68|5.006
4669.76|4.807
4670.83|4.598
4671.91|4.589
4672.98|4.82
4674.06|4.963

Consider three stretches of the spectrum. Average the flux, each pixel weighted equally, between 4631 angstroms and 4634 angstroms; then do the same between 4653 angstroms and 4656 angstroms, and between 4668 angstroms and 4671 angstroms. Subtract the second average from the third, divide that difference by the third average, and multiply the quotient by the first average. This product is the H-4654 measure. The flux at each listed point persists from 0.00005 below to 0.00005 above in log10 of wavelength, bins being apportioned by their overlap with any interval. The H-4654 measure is -0.1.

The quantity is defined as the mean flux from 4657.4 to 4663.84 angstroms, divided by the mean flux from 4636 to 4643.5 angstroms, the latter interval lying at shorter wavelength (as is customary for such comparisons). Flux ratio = 0.98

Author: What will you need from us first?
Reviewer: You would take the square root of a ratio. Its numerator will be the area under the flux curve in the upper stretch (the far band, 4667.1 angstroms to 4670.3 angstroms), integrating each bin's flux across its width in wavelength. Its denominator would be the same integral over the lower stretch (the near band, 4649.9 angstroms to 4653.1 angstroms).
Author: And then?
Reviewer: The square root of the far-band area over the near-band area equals 1.00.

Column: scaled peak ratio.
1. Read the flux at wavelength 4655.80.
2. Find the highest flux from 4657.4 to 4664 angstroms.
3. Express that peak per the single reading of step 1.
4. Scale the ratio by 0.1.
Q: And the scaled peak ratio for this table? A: 0.112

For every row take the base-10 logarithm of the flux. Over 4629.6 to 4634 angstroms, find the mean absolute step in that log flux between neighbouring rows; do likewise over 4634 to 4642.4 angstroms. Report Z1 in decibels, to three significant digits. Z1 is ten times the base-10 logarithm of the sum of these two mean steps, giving -15.4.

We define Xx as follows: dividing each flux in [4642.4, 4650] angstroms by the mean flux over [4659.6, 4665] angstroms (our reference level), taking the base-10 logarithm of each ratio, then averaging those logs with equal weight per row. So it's -0.023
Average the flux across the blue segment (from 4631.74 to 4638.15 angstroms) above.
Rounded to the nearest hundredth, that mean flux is 4.95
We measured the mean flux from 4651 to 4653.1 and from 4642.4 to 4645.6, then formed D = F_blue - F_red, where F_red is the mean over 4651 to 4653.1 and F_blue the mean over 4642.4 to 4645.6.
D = -0.12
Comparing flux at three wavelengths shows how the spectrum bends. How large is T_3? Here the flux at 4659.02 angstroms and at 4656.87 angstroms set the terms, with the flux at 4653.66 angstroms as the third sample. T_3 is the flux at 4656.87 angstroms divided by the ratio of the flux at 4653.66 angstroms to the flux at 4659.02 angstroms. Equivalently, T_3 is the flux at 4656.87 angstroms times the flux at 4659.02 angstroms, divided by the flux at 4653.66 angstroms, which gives 4.86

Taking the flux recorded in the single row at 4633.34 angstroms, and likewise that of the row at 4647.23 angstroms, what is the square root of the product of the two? 4.85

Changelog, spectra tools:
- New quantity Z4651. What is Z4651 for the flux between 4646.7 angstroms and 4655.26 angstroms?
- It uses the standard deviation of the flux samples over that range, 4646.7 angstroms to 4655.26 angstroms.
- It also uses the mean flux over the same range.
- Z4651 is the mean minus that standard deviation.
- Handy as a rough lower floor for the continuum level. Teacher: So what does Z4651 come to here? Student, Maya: 4.89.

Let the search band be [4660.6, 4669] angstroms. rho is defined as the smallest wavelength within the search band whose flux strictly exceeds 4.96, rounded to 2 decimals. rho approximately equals 4661.16 angstroms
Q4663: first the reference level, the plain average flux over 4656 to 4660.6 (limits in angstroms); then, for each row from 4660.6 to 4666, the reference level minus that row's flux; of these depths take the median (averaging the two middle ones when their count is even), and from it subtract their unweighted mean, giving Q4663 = 0.04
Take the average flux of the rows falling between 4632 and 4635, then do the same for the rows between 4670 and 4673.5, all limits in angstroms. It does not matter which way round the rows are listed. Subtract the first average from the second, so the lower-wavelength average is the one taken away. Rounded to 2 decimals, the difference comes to -0.13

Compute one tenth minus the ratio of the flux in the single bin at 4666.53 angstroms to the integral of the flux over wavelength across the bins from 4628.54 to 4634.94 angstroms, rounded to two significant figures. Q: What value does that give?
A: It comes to -0.065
